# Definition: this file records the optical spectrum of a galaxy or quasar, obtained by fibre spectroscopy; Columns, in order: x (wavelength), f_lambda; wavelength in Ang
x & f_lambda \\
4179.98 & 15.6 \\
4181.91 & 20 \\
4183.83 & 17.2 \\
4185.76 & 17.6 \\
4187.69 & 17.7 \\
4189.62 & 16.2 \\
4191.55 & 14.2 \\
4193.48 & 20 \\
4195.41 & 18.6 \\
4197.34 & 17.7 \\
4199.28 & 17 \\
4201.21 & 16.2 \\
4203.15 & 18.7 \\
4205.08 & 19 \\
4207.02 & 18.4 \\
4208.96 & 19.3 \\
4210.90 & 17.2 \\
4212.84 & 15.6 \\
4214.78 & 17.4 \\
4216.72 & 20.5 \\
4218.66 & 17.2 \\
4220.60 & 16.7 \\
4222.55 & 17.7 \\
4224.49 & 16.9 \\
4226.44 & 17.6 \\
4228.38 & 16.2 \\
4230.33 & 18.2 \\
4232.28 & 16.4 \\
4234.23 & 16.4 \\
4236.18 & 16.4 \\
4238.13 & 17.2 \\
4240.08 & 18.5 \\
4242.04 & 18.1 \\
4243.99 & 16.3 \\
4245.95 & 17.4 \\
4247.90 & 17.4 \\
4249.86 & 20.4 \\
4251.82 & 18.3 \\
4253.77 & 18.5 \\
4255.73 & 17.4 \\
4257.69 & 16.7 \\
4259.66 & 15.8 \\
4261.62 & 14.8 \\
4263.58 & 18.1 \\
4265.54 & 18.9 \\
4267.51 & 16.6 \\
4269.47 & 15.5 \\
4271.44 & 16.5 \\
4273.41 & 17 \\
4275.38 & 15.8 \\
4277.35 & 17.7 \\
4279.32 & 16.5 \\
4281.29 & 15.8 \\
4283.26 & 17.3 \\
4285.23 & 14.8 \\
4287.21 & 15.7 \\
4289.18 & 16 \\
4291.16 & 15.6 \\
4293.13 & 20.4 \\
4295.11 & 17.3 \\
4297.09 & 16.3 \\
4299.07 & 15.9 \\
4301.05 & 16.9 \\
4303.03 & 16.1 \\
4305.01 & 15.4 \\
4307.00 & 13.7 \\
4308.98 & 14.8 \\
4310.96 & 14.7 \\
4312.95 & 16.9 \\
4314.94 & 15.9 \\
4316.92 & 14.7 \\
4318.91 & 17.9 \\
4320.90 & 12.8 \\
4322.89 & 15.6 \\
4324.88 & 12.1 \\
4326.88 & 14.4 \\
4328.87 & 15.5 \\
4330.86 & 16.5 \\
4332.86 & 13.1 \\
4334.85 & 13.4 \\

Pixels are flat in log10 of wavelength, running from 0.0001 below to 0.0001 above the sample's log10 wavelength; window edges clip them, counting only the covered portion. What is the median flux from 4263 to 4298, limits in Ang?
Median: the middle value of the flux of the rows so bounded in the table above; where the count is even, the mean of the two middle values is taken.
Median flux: 16.5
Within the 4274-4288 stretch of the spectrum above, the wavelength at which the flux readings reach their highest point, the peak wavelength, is 4277.35 Ang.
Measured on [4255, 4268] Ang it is 4265.54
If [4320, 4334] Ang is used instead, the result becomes 4330.86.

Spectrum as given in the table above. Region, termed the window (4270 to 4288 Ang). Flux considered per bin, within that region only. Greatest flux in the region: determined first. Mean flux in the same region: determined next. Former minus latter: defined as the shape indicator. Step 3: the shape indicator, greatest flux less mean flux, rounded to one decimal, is 1.4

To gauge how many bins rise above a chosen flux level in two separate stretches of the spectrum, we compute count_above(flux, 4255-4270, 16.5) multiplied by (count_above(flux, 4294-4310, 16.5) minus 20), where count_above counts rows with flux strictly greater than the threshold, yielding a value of -90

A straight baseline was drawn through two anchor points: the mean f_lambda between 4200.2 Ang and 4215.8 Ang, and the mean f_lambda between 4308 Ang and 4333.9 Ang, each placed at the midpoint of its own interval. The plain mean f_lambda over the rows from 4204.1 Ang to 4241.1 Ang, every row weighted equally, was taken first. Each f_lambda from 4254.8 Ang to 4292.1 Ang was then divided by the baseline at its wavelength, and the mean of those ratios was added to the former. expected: 18.5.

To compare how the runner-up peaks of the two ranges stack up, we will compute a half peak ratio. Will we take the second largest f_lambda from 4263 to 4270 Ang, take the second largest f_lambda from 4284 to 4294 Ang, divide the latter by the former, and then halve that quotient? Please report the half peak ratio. 0.442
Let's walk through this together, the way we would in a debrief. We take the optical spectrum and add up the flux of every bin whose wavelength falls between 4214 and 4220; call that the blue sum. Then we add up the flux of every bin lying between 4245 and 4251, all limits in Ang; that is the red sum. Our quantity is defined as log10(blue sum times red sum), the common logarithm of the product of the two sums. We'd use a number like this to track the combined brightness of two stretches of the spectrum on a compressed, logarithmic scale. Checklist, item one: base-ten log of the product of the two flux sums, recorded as 3.5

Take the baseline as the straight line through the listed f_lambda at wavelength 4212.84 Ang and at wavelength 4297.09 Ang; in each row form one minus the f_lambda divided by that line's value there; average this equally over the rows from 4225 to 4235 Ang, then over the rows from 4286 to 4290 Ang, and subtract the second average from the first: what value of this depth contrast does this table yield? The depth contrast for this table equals -0.10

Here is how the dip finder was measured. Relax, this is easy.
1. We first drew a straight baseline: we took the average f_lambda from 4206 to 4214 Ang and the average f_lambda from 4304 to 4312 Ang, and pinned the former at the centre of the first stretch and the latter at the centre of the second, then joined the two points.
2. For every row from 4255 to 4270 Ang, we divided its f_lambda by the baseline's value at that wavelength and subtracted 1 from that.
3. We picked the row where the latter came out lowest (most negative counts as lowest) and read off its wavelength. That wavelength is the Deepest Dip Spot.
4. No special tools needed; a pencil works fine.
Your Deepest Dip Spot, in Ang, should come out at 4261.62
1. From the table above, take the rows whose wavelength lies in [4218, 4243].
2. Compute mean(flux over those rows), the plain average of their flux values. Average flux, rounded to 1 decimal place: 17.2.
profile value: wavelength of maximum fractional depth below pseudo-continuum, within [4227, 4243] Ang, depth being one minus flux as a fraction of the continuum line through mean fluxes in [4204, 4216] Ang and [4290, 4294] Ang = 4228.38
